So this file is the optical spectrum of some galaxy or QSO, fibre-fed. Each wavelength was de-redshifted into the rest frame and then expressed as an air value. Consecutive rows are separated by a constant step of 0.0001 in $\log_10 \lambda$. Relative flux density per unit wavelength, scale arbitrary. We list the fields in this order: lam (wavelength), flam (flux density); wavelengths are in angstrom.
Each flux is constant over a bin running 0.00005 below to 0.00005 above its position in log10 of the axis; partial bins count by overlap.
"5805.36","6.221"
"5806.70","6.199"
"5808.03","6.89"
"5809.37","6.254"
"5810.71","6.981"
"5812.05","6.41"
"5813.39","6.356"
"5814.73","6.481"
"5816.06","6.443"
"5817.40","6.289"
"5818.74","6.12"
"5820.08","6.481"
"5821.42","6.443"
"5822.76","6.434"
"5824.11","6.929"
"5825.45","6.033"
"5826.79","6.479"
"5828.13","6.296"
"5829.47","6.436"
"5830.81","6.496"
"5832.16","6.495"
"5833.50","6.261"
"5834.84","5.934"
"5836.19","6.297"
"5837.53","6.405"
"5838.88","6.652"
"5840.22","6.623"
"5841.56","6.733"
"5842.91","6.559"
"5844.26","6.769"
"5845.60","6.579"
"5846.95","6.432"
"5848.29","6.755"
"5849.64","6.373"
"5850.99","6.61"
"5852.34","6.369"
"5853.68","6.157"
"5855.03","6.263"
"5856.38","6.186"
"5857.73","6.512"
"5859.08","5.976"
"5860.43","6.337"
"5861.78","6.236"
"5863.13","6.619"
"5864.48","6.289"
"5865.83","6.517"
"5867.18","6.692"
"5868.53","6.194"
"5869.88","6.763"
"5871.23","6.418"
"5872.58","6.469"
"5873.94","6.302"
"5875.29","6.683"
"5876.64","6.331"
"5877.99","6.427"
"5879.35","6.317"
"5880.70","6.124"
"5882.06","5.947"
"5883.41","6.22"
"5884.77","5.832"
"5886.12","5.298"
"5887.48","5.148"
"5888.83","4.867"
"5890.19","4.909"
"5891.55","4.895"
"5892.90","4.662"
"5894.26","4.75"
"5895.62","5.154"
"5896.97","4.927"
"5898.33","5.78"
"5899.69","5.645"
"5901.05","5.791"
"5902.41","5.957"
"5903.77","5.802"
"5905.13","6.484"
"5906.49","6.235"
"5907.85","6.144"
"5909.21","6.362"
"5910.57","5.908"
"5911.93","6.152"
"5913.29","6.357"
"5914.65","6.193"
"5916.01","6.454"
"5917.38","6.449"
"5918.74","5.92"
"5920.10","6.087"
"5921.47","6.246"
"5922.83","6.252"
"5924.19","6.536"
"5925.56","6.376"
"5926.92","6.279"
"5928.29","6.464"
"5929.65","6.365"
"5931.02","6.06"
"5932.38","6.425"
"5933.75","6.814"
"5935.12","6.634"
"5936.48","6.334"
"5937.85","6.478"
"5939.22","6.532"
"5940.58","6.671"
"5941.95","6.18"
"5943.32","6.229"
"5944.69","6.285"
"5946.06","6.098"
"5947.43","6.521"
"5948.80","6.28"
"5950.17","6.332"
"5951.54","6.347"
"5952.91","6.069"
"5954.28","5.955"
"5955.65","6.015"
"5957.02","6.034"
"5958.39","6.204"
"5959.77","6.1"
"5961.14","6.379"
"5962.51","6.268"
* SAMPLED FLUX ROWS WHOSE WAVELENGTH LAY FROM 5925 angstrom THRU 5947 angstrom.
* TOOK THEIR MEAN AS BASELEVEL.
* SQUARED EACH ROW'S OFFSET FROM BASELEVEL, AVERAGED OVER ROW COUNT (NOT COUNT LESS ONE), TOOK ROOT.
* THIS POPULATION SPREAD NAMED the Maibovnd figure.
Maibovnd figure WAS 0.20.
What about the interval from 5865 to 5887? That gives 0.35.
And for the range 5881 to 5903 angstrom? 0.49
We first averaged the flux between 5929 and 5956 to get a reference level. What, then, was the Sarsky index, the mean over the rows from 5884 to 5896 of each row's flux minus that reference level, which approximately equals -1.27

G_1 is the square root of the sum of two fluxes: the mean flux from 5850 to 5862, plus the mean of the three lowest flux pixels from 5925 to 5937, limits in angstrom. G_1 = 3.54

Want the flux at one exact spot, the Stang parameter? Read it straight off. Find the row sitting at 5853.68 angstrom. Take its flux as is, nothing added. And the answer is 6.157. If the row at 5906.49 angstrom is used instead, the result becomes 6.235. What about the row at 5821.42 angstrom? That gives 6.443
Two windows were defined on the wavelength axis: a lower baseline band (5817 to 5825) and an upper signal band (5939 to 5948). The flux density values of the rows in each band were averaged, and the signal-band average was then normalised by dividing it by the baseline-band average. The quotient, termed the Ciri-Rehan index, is 0.986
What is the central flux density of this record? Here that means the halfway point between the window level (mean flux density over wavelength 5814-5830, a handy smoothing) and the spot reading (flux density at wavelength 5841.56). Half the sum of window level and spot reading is 6.57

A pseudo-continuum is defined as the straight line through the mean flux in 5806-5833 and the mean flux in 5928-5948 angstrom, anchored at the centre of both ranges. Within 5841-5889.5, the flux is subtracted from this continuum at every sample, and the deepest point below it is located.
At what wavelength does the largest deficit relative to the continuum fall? 5888.83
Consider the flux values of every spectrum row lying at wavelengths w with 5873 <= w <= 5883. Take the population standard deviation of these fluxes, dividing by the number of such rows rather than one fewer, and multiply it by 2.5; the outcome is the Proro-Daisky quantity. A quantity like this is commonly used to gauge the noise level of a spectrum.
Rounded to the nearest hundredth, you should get 0.53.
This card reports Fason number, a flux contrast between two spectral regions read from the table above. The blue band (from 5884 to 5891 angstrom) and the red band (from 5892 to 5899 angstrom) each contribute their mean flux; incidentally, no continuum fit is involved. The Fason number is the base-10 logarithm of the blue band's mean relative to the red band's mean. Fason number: 0.013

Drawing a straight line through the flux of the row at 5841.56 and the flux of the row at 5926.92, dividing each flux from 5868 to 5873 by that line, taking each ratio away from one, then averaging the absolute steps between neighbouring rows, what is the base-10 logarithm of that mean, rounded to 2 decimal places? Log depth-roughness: -1.31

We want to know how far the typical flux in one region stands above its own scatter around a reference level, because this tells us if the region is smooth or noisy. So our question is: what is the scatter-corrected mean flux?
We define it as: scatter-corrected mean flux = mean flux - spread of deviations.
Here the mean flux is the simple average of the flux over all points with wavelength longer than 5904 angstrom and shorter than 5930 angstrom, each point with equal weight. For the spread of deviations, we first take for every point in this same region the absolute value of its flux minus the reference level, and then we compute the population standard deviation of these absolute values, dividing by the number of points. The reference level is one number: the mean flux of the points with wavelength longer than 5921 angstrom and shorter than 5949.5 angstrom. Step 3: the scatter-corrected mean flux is 6.14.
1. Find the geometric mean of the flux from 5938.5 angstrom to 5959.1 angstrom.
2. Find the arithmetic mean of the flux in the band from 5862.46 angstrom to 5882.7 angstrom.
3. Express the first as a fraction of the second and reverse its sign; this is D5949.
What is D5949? -0.98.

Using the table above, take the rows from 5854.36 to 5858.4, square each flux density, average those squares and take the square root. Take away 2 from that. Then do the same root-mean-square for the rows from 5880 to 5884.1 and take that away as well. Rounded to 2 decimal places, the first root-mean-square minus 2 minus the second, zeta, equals -1.78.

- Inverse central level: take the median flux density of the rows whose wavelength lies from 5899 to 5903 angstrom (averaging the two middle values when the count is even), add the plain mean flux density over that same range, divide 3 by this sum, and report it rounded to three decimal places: 0.259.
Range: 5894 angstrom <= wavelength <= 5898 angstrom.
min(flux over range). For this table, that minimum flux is 4.75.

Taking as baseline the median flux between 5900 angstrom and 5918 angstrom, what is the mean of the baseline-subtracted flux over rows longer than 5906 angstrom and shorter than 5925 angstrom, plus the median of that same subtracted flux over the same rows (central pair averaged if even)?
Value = 0.1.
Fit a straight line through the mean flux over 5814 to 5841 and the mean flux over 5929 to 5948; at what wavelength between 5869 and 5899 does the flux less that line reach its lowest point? 5892.90 angstrom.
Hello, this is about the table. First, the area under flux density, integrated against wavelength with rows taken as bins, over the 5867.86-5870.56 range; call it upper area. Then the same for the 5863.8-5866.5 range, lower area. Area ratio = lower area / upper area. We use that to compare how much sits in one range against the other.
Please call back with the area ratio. 0.99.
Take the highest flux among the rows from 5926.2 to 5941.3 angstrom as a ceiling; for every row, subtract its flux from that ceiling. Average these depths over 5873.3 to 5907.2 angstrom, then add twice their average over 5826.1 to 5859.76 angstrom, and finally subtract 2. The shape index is -0.1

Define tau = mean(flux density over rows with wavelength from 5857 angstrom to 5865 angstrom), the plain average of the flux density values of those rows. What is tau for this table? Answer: 6.33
